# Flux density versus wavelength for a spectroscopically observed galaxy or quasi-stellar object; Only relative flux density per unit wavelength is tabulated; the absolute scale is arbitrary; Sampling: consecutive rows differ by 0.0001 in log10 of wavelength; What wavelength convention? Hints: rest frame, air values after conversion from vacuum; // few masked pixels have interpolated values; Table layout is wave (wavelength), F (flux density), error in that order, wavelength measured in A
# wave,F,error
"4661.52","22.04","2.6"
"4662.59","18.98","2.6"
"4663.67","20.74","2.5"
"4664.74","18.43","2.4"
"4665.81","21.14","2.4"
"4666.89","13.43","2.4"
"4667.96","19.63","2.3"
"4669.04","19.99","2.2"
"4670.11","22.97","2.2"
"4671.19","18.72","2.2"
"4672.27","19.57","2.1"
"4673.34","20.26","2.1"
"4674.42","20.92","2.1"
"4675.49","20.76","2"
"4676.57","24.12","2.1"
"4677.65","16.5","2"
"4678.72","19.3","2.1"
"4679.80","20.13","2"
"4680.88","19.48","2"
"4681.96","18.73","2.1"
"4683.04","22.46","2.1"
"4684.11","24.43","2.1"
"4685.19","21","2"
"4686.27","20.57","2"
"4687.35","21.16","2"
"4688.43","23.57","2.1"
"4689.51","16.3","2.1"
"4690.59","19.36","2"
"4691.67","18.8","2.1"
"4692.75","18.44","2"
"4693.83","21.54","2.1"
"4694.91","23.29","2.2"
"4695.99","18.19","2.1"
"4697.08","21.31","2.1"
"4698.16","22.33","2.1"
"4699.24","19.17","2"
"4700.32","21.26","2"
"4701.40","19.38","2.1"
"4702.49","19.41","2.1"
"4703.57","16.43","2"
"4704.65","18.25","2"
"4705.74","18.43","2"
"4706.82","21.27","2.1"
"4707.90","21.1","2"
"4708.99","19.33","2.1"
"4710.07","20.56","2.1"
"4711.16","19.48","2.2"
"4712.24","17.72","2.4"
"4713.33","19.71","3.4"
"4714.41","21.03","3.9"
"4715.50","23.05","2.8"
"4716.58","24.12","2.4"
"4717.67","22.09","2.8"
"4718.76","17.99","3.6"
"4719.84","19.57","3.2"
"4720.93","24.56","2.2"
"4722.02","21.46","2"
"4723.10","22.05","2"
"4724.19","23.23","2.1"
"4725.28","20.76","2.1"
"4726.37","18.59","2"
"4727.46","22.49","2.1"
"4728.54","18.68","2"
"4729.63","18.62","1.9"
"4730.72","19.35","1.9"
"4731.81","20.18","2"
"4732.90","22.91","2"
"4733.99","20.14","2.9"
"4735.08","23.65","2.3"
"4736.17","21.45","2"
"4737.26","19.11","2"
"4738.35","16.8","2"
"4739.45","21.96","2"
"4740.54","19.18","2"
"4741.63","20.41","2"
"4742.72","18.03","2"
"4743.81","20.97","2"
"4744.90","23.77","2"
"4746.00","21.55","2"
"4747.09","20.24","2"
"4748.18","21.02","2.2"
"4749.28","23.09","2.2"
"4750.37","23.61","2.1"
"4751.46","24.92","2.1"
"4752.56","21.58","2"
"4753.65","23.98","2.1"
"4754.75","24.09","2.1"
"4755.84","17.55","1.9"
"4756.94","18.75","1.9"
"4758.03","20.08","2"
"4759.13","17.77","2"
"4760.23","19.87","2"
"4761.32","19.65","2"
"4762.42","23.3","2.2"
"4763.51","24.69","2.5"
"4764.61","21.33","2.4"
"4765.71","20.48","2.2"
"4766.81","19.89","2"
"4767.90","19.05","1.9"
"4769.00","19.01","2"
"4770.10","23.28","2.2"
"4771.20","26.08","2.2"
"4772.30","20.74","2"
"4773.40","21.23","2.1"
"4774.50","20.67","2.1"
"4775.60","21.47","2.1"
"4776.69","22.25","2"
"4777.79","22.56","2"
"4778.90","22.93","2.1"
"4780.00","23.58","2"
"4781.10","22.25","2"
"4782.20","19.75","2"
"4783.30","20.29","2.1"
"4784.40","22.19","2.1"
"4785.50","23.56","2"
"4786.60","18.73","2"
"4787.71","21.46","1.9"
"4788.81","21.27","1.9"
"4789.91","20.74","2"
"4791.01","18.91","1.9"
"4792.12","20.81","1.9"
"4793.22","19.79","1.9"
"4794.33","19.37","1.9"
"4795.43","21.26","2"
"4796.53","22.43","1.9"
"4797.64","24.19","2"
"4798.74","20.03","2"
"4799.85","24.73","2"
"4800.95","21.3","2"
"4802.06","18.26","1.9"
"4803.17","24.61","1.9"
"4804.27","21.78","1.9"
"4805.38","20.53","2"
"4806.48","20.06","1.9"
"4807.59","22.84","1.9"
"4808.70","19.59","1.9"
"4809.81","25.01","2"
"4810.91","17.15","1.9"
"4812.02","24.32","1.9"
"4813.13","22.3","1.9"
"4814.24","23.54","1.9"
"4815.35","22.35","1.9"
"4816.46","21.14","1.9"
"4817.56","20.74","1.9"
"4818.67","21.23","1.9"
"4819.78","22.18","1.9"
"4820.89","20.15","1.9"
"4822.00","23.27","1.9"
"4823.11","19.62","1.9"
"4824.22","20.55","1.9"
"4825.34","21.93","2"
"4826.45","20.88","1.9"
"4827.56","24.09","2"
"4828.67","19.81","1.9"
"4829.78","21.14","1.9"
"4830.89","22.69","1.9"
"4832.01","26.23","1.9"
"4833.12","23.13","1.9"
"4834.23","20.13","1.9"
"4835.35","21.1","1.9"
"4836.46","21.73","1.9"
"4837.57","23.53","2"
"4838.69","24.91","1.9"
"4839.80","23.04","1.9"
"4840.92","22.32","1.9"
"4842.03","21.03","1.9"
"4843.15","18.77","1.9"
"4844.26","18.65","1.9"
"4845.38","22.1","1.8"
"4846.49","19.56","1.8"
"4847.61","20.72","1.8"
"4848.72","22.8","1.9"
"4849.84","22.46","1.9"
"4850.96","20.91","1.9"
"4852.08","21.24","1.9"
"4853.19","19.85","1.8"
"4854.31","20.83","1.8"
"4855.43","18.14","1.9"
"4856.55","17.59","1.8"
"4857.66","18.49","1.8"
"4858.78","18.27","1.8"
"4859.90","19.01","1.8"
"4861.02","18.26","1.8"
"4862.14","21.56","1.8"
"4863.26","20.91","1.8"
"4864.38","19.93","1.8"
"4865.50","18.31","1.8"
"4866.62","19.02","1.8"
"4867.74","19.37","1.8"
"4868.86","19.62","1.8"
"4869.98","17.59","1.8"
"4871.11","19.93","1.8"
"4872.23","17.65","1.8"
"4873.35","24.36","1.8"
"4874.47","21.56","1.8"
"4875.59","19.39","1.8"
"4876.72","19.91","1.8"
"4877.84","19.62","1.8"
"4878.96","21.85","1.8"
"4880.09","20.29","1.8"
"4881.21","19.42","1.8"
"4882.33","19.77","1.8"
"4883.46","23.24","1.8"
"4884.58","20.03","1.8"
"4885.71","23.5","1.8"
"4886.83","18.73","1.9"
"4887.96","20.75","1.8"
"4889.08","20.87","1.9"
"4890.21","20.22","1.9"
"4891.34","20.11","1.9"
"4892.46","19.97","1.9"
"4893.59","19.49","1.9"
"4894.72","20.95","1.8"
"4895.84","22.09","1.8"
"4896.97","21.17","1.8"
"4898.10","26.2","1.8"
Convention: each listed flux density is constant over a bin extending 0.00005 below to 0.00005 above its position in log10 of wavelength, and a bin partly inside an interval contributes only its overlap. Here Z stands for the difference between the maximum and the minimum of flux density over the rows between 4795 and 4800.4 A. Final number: 4.7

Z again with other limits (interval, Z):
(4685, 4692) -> 7.3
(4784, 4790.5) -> 4.8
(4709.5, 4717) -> 6.4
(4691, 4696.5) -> 5.1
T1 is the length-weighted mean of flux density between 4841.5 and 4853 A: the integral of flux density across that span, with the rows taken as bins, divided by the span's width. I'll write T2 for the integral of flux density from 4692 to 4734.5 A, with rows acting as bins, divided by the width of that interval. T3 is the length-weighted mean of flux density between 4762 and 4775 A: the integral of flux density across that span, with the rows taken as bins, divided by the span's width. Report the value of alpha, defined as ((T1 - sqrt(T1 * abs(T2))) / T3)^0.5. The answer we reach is 0.091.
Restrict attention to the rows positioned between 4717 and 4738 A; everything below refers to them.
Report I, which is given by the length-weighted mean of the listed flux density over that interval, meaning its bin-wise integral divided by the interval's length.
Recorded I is 20.9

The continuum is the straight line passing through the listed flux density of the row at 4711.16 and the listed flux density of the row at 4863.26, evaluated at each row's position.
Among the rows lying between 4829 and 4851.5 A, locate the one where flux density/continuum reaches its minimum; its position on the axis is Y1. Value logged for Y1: 4844.26 A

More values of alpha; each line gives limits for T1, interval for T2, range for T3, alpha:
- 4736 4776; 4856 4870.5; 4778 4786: 0.216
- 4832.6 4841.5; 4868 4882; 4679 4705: 0.247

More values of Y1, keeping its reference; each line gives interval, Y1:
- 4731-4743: 4738.35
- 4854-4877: 4869.98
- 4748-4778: 4755.84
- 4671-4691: 4689.51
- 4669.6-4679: 4677.65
